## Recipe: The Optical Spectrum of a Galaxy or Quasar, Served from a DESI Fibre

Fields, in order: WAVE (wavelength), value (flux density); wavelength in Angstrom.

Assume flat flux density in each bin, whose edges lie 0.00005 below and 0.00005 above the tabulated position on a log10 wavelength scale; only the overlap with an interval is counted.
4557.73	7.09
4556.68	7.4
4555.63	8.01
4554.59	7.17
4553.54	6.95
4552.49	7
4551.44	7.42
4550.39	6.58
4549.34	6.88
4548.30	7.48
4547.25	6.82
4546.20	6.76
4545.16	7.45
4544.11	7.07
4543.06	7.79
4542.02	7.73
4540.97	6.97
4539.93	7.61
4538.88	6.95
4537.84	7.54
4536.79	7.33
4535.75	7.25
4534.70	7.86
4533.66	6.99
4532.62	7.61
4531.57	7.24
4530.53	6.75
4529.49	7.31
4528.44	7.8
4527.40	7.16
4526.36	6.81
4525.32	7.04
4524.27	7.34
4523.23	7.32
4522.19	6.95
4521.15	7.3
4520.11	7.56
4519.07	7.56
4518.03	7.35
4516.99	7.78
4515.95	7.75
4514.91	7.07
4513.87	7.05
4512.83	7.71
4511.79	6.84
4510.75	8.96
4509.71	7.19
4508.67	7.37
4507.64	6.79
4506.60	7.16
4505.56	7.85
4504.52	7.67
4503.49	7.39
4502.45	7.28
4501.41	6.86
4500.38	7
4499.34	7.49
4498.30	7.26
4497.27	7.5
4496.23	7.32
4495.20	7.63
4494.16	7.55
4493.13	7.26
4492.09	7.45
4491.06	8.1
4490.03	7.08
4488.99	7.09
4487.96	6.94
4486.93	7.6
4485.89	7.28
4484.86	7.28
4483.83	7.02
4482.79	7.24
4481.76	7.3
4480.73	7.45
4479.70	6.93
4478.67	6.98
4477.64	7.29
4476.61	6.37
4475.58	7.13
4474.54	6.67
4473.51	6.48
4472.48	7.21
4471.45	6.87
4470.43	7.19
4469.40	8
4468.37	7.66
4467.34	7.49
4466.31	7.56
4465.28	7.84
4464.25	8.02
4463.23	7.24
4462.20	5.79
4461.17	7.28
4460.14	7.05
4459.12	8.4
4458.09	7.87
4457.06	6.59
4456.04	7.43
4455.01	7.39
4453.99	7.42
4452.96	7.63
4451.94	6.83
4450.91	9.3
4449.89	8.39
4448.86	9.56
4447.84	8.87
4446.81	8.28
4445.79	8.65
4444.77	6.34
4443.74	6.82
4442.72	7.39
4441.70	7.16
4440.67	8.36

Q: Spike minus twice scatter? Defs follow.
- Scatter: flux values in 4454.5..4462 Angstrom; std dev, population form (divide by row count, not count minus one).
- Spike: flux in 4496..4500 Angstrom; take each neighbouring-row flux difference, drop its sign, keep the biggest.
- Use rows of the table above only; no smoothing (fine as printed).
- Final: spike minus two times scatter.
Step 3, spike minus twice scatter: -0.8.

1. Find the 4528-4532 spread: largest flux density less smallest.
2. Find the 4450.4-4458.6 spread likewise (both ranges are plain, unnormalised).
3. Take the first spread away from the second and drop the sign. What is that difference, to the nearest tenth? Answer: 1.7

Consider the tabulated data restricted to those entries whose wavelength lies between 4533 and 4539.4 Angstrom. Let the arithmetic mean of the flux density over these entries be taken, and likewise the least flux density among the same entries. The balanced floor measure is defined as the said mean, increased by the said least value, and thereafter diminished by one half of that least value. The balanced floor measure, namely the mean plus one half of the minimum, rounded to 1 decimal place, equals 10.8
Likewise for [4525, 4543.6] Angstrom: 10.7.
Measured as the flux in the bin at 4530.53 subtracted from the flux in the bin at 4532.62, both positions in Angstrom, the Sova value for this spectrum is 0.86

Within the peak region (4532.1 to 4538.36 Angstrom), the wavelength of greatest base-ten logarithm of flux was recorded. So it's 4534.70 Angstrom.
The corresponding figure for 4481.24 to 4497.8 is 4491.06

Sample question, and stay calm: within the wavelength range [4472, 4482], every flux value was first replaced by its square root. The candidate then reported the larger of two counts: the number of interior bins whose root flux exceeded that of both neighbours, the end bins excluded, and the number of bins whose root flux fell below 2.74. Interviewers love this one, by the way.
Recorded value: 10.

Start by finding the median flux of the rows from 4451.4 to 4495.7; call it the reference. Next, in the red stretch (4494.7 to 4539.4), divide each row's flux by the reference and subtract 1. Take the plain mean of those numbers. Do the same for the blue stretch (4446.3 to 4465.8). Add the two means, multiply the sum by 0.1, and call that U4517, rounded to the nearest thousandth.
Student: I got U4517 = 0.007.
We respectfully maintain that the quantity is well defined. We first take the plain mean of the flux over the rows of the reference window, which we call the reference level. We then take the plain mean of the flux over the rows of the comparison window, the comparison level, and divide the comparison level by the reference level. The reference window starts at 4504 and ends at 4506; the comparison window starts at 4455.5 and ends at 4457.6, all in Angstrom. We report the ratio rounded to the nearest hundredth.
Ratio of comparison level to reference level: 0.90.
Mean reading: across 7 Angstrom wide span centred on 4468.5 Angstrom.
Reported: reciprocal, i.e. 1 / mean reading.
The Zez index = 0.133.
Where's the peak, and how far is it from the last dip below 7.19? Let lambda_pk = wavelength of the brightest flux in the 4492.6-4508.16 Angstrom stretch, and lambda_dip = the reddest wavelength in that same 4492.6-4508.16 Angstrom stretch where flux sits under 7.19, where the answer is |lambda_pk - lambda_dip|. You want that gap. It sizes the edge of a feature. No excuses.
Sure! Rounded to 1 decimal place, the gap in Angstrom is 2.1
